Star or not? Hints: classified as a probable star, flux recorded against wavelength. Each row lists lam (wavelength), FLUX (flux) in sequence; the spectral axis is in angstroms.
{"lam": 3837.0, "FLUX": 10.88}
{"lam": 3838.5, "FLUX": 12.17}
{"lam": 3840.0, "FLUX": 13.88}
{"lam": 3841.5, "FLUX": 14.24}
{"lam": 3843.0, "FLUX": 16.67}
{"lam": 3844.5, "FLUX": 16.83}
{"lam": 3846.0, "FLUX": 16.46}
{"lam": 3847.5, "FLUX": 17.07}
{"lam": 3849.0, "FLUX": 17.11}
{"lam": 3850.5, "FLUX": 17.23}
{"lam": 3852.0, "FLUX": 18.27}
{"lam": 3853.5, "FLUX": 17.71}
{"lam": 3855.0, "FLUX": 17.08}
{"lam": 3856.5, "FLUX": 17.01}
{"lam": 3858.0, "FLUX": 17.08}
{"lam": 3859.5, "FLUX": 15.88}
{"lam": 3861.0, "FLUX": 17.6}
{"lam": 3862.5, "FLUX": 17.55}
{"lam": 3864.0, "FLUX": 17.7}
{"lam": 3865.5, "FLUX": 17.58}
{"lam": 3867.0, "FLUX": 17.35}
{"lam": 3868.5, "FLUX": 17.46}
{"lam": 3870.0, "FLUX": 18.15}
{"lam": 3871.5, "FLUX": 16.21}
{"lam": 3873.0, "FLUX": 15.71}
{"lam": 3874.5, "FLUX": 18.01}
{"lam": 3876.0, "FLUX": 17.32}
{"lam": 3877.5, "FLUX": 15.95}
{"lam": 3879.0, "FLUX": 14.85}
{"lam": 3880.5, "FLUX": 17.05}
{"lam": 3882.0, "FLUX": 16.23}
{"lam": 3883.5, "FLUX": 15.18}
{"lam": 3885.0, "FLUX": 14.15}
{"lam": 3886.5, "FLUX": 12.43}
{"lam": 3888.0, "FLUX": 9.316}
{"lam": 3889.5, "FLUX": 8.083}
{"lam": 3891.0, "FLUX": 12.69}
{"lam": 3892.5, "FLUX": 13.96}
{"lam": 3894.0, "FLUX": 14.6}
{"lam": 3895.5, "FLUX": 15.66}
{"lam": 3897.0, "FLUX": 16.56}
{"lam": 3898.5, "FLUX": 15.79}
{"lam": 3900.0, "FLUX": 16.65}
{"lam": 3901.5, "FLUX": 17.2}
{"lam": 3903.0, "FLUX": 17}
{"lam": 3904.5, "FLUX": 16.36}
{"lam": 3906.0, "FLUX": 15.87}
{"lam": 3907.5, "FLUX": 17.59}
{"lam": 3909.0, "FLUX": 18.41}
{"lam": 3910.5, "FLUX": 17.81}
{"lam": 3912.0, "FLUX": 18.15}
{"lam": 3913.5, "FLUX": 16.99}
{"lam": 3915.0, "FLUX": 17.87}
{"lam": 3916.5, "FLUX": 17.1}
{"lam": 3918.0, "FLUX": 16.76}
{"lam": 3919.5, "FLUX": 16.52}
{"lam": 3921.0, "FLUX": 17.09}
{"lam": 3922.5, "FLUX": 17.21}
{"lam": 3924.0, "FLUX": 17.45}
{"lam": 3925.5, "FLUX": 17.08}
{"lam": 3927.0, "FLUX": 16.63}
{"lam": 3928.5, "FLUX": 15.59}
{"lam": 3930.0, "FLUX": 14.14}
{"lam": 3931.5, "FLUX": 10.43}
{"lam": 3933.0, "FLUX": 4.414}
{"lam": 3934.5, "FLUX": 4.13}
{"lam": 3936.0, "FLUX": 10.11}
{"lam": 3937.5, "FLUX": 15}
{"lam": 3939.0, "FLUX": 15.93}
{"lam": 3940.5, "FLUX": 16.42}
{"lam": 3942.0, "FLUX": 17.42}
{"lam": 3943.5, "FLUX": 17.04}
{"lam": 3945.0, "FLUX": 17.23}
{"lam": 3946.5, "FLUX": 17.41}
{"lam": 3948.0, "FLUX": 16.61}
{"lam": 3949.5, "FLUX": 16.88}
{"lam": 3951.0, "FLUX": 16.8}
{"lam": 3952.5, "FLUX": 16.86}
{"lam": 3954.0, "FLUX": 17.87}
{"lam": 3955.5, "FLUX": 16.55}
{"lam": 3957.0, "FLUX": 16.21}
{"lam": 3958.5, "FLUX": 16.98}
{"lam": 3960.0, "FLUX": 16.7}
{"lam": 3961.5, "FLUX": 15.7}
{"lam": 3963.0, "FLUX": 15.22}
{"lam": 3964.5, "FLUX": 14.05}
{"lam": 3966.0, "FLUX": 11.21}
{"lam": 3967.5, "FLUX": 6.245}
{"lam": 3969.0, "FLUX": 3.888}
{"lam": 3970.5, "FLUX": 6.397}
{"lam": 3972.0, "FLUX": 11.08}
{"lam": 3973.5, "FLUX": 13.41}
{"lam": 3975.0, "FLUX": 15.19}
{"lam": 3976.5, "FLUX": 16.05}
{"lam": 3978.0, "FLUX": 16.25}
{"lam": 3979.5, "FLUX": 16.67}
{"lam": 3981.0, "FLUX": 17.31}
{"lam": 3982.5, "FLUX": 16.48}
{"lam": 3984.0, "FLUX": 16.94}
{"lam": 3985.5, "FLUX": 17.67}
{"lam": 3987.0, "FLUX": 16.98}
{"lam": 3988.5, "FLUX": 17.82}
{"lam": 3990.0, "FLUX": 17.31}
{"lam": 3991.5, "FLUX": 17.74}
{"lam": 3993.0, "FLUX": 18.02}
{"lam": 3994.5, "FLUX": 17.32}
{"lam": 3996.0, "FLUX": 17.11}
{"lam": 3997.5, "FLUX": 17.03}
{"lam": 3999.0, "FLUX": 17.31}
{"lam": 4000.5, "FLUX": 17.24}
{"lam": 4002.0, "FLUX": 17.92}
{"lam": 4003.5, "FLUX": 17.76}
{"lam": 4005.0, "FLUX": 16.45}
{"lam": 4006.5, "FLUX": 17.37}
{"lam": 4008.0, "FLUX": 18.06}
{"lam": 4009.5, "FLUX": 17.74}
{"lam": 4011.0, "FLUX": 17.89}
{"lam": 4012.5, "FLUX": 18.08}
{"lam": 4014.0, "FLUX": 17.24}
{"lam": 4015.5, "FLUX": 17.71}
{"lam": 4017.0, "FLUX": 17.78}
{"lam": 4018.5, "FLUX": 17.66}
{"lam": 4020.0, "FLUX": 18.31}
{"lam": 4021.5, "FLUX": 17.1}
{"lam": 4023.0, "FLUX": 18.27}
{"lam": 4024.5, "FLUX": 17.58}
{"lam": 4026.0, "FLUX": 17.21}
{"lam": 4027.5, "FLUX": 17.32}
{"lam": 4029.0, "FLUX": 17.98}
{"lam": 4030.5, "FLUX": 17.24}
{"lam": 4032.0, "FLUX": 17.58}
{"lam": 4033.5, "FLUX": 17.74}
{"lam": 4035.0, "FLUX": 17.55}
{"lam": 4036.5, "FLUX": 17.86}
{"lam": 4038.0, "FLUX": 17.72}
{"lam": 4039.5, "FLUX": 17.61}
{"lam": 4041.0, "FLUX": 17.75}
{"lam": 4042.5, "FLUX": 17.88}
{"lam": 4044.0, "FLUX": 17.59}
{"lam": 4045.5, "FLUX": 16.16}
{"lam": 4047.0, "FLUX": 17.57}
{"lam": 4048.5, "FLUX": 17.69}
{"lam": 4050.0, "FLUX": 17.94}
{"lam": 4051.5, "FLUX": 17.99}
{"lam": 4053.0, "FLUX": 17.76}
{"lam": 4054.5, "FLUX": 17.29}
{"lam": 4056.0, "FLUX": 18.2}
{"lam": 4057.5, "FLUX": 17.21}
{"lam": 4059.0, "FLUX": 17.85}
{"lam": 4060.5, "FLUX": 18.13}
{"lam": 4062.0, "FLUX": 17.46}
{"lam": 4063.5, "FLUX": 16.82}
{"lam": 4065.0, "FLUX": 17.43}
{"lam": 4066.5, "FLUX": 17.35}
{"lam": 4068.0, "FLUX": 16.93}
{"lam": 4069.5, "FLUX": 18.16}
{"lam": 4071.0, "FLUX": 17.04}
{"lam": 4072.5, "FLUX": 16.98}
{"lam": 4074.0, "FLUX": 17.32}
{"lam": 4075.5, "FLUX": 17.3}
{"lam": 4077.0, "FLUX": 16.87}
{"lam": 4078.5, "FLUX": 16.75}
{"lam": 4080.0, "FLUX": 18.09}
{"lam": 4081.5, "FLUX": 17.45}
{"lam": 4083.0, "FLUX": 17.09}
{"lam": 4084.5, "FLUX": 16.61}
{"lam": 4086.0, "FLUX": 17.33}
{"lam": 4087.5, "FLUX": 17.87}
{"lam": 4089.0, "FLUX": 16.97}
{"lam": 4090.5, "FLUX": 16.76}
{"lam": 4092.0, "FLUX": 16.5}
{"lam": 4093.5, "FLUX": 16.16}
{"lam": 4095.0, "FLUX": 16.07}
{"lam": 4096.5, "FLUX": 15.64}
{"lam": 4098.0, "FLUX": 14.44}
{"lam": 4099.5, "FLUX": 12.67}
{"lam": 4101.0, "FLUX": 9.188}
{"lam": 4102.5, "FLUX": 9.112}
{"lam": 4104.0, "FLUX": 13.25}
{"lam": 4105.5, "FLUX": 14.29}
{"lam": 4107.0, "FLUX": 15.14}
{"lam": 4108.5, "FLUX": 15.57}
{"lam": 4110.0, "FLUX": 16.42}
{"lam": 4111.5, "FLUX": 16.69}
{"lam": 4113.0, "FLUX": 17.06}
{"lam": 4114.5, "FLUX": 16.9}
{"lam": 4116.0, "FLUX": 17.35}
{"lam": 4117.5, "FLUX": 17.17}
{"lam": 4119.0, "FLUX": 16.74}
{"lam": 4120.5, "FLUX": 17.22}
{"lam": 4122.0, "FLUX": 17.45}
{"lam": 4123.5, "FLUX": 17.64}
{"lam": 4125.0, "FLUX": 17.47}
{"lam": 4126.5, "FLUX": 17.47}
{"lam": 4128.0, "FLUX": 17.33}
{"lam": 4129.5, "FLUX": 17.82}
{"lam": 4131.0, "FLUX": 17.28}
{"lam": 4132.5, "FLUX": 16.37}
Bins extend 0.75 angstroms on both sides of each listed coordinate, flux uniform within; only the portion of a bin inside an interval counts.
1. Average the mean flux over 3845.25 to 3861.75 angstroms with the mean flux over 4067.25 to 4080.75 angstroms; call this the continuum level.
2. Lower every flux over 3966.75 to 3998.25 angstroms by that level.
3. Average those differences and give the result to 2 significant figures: -2.3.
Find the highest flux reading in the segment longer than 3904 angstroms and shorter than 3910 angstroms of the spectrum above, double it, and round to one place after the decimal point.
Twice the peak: 36.8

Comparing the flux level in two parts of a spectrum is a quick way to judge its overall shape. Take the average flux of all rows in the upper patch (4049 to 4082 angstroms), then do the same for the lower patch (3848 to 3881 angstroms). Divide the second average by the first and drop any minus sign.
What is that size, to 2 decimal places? 0.98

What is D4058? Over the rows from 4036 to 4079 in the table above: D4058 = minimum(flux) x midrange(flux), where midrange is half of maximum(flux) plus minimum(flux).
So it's 278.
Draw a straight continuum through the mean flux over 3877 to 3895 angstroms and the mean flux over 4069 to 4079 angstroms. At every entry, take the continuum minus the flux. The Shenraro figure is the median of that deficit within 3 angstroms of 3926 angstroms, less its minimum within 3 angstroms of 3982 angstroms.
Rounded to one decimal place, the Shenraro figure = -0.6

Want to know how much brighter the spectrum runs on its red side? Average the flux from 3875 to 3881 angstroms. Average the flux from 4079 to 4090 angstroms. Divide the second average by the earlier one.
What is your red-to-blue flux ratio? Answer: 1.06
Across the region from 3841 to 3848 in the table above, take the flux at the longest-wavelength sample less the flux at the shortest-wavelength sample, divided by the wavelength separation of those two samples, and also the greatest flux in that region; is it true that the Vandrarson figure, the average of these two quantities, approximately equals 8.77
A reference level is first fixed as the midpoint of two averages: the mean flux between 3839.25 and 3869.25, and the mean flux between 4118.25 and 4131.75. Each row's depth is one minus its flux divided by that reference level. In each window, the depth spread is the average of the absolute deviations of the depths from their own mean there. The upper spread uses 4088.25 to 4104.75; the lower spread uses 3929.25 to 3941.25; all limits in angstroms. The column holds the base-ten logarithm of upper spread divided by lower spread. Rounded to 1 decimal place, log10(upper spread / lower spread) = -0.2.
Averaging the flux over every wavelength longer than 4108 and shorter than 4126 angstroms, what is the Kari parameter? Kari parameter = 17.0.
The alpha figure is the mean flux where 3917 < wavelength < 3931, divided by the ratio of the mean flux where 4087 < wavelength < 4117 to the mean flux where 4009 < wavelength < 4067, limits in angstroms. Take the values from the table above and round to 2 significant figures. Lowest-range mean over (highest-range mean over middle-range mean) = 19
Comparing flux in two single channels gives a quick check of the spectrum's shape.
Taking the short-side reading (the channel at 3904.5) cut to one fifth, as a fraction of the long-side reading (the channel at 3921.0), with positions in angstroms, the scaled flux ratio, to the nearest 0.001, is 0.191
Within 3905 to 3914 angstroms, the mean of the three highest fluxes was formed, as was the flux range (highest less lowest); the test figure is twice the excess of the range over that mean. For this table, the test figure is -31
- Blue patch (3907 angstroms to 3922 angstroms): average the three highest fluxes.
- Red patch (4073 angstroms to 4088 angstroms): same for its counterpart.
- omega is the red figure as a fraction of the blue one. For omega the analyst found 0.98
